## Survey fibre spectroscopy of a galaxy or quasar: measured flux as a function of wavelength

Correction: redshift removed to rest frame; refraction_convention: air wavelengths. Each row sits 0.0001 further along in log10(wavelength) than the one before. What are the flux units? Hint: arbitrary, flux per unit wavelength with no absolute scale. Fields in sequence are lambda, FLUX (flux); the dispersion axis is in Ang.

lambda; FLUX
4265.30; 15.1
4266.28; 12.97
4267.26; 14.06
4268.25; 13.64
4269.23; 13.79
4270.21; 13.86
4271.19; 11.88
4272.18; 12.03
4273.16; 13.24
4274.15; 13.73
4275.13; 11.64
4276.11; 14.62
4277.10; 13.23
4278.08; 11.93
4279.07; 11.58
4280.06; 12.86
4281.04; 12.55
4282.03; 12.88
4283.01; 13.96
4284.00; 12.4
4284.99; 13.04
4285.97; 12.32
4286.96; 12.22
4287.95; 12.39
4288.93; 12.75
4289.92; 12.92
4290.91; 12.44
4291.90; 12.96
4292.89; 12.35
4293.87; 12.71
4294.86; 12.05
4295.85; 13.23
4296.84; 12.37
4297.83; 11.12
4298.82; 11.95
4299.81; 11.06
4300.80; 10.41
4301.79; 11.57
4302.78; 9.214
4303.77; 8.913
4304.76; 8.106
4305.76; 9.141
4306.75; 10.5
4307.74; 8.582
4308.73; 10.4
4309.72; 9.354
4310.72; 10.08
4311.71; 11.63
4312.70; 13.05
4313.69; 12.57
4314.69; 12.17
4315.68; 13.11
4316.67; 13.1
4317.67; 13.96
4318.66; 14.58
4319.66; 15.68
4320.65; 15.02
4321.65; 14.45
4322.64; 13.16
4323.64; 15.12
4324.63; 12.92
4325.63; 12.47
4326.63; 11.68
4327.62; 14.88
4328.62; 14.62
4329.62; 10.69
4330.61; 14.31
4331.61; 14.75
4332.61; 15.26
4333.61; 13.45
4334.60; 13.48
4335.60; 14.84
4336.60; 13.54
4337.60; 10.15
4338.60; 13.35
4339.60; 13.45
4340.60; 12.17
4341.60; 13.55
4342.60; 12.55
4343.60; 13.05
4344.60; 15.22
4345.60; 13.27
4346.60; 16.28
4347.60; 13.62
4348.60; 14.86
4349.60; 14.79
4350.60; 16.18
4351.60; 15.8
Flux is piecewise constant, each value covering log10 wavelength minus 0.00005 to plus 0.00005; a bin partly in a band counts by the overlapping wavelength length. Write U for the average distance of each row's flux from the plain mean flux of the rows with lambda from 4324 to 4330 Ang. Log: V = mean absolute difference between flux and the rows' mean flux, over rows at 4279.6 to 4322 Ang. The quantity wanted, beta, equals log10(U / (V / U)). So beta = 0.1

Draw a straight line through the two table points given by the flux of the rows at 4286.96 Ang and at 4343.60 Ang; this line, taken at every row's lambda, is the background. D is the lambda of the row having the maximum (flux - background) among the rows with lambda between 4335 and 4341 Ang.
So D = 4335.60 Ang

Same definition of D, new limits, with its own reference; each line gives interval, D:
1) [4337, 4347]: 4346.60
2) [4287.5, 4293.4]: 4291.90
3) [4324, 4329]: 4327.62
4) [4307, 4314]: 4312.70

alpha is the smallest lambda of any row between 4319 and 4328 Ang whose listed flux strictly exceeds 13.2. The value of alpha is 4319.66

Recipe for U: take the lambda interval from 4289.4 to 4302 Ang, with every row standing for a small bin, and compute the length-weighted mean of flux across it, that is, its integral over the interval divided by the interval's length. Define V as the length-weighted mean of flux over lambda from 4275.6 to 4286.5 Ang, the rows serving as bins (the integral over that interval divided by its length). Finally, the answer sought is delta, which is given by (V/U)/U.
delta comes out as 0.088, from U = 12.1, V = 12.85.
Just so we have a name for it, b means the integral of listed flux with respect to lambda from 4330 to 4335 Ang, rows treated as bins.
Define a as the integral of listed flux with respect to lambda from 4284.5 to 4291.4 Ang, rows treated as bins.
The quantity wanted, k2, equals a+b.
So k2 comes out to 158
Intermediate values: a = 87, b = 71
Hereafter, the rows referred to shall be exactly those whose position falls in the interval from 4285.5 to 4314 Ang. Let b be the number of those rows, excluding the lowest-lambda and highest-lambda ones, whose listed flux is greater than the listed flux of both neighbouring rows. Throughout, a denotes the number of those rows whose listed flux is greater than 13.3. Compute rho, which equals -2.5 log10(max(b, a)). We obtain -2.4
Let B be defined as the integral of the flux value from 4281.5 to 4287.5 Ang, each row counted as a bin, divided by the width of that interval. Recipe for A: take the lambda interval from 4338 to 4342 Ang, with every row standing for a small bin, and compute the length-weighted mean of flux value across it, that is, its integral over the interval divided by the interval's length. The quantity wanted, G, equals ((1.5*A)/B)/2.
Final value 0.76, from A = 13.0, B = 12.8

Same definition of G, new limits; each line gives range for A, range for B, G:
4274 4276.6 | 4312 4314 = 0.78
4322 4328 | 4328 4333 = 0.72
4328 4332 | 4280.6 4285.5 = 0.79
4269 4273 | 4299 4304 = 0.93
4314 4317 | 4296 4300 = 0.81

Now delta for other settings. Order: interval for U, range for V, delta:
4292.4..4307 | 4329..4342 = 0.110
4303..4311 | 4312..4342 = 0.154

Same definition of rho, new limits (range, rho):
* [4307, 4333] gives -2.6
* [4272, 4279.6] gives -0.8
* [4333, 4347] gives -2.4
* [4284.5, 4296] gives -1.2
